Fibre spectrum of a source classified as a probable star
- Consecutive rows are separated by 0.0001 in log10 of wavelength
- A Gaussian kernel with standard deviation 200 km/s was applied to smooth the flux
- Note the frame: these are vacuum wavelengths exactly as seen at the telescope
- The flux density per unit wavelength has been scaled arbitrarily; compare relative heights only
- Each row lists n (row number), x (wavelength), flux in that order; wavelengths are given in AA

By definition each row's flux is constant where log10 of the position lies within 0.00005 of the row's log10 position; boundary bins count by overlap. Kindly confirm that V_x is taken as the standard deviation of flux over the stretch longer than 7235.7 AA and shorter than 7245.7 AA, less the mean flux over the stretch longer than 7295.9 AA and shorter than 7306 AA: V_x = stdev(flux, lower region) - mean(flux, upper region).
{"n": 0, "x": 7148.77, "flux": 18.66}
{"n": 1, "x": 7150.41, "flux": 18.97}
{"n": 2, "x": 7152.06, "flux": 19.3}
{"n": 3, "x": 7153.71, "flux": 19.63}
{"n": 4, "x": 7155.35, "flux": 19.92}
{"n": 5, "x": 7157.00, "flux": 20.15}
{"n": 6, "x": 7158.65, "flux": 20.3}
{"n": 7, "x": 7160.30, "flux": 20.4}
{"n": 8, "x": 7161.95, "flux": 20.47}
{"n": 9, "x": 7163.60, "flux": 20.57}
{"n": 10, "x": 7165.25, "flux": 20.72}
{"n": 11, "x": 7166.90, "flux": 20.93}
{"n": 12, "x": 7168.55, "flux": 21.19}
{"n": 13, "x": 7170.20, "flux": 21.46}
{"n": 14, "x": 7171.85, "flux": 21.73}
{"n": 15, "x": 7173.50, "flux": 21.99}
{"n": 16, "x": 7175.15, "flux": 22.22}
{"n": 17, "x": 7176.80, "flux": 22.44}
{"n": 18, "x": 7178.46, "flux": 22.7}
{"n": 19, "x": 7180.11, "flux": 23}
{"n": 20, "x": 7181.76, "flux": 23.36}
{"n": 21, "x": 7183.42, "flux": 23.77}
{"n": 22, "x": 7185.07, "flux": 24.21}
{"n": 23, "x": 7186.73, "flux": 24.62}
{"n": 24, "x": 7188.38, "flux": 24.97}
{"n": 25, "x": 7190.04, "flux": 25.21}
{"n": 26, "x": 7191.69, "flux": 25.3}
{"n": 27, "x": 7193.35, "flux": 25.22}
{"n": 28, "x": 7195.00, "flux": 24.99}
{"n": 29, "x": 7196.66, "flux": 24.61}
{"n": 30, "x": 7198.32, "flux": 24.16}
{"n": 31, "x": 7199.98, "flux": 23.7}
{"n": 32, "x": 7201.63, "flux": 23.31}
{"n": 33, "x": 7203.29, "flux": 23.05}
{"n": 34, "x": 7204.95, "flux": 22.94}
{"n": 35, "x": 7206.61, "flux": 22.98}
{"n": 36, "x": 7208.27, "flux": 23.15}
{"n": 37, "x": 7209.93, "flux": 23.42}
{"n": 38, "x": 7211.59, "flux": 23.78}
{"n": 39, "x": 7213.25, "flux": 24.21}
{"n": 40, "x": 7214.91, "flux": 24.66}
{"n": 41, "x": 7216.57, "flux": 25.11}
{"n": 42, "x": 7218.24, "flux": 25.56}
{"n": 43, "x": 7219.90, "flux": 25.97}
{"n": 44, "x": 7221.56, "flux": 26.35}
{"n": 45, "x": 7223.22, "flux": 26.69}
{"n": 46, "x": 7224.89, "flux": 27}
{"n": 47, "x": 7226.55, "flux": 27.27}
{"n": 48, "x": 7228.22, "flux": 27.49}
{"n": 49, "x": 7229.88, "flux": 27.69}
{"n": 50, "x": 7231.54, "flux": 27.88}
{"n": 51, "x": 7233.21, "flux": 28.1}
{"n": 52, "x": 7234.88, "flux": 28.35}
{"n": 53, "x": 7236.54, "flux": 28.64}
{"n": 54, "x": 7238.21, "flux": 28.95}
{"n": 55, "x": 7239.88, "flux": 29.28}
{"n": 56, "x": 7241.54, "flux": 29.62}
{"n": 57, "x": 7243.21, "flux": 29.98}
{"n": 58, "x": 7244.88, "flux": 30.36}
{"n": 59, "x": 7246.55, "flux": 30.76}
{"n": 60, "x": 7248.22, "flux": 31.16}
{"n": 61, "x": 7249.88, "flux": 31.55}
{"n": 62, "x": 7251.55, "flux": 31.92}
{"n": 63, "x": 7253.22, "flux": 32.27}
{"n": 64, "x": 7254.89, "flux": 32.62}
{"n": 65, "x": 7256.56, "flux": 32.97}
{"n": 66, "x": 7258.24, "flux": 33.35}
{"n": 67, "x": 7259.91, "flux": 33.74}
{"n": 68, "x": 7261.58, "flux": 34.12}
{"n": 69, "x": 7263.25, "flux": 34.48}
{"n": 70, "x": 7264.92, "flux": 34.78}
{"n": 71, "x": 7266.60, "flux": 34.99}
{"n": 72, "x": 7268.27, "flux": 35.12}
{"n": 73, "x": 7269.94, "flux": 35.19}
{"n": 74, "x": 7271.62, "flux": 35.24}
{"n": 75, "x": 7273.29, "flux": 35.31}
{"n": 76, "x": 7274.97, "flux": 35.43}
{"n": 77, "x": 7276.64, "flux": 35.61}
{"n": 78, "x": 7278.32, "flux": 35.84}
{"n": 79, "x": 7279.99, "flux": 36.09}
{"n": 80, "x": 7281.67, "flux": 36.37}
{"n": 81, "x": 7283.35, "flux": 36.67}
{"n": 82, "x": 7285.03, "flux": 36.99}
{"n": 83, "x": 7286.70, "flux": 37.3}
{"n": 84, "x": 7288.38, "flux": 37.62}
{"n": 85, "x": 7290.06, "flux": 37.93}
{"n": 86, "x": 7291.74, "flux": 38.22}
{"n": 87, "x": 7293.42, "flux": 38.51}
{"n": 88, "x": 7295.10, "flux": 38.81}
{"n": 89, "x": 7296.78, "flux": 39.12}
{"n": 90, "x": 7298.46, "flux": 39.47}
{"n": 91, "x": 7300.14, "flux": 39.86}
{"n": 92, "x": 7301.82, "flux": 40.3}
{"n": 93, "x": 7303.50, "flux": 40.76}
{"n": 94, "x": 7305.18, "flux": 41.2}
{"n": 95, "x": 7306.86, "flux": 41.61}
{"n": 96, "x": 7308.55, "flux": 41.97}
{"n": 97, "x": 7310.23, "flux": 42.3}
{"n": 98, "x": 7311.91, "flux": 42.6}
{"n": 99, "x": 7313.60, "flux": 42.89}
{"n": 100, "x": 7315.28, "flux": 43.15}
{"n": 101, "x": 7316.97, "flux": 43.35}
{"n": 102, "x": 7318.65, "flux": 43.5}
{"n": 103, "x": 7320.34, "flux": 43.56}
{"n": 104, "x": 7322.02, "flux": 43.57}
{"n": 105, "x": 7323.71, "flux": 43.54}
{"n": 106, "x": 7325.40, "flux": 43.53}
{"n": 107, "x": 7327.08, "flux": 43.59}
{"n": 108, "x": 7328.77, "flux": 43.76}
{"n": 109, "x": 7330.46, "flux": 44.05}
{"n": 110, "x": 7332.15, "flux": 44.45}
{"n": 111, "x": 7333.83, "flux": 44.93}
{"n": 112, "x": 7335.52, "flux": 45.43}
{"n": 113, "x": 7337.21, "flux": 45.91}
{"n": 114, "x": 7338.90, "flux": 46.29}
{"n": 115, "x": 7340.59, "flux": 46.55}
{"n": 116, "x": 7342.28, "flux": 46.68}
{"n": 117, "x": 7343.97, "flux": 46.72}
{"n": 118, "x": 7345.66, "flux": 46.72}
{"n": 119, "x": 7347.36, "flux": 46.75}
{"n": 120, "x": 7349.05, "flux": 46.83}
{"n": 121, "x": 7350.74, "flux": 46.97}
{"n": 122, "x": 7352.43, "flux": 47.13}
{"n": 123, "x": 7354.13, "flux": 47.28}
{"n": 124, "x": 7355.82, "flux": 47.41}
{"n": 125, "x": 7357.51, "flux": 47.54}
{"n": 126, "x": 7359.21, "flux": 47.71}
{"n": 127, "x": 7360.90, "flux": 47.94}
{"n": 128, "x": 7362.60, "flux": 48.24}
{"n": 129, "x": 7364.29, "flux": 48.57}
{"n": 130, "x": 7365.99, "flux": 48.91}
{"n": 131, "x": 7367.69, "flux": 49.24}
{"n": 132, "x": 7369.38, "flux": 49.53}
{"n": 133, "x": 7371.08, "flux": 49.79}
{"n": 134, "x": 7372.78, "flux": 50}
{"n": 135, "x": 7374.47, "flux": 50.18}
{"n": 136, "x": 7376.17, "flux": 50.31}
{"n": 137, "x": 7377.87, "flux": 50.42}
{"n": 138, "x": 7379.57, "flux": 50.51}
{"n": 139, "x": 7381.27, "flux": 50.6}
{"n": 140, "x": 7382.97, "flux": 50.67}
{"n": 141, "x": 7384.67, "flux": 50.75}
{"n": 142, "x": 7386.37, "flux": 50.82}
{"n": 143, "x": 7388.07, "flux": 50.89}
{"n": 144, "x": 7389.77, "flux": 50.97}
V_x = -39.5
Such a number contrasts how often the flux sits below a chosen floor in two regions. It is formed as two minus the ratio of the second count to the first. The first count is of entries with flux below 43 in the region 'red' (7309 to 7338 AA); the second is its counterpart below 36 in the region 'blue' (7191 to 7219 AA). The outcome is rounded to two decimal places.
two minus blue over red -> -3.67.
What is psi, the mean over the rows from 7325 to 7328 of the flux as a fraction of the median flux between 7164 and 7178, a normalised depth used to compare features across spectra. 2.02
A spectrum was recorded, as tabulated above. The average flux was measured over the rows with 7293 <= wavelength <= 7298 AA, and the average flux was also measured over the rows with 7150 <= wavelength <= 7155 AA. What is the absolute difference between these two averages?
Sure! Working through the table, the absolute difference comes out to 19.5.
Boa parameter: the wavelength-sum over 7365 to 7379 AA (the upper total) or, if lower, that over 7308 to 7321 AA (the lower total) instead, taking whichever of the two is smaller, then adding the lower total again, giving 687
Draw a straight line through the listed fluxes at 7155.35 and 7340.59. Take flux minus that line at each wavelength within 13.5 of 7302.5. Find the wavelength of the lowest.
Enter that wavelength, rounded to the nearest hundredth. 7290.06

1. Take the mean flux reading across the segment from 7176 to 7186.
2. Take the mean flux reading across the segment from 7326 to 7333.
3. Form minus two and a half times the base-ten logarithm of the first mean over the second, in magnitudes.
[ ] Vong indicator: 0.69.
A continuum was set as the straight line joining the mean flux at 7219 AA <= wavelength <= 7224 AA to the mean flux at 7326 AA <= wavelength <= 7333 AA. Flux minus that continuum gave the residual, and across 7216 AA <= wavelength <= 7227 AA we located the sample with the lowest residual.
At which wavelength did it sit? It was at 7216.57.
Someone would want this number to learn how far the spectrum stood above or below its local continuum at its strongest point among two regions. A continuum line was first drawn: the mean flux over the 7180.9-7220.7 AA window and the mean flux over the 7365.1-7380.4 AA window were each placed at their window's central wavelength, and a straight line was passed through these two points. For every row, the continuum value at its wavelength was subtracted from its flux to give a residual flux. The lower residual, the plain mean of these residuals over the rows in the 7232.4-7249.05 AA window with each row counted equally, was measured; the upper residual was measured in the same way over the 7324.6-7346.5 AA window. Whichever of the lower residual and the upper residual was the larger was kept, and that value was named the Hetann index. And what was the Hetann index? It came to 1.0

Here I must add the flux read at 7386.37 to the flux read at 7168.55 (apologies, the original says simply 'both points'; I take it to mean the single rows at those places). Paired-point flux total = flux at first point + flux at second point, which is 72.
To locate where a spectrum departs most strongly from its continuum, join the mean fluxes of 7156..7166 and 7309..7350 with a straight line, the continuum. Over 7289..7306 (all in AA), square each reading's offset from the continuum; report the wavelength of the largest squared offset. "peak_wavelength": 7290.06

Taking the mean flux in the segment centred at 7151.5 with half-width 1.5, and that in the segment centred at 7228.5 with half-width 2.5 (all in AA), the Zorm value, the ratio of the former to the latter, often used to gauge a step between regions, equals 0.7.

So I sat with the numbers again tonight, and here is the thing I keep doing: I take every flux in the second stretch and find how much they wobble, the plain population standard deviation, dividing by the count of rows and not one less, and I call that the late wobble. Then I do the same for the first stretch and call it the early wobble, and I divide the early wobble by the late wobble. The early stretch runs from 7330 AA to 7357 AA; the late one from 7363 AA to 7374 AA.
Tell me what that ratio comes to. 2.0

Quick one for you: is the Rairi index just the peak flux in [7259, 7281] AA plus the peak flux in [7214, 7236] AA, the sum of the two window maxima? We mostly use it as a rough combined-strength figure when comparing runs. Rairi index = 64.4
